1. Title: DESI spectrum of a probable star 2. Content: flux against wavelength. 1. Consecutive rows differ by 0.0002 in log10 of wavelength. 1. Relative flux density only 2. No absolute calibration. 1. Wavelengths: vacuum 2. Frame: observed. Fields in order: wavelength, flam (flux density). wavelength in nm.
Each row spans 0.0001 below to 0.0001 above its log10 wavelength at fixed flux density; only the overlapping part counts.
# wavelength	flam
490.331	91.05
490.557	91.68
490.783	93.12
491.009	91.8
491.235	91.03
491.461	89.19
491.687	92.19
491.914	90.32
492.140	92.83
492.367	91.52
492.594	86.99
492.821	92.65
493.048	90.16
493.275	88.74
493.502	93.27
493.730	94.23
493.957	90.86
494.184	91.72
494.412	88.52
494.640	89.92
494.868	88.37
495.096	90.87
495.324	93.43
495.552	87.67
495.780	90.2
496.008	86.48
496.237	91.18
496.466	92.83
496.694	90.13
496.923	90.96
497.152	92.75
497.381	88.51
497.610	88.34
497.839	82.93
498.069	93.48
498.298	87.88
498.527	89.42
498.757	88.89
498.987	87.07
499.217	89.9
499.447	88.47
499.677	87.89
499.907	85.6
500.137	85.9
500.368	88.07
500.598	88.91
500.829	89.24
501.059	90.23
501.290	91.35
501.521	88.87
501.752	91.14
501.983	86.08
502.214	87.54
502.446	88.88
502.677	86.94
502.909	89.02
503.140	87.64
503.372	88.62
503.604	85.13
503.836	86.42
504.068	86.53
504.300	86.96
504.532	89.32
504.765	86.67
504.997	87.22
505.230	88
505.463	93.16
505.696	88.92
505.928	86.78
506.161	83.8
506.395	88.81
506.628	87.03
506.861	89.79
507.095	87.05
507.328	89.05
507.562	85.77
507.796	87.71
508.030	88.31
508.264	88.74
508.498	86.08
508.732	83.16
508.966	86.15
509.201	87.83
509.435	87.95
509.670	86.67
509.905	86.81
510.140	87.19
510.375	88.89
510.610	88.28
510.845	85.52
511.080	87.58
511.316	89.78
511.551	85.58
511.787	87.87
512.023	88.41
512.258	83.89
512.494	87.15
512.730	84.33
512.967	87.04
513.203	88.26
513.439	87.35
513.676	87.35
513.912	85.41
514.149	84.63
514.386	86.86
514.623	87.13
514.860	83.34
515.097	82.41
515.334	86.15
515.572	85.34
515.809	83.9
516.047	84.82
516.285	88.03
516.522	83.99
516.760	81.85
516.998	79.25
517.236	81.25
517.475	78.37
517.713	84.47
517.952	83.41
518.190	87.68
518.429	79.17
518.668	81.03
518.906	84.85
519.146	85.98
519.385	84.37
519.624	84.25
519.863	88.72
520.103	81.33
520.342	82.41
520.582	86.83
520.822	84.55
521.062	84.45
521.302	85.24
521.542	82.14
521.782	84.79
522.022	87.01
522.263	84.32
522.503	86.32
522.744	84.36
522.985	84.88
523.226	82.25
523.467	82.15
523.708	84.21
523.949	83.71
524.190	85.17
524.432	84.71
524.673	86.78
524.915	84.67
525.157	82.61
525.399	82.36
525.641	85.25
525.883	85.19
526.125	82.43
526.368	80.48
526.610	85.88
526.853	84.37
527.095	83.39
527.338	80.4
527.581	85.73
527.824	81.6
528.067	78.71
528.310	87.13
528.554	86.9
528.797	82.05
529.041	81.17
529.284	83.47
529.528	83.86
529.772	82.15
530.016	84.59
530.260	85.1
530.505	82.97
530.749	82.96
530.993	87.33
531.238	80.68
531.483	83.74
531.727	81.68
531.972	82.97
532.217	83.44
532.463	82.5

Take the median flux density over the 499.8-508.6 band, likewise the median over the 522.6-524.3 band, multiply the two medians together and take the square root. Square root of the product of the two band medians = 86.0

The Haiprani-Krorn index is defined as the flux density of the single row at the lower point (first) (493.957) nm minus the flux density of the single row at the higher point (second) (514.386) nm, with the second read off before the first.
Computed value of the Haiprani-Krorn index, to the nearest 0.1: 4.0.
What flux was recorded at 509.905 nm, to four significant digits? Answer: 86.81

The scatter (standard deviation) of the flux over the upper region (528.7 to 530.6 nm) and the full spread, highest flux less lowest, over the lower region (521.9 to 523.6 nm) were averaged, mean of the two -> 3.1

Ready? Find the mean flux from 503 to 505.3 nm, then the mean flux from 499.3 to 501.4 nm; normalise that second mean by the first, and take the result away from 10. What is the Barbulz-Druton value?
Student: 8.99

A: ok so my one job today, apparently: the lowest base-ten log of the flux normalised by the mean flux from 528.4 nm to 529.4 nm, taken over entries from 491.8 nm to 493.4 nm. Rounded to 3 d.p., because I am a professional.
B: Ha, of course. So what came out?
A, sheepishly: 0.018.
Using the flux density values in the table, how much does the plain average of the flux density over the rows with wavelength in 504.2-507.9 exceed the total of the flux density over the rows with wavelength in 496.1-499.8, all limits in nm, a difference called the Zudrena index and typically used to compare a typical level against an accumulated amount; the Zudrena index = -1343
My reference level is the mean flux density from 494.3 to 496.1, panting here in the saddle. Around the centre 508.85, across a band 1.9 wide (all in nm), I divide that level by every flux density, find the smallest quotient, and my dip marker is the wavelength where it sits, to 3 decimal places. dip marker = 508.264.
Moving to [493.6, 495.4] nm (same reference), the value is 493.730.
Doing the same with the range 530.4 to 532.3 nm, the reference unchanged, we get 530.993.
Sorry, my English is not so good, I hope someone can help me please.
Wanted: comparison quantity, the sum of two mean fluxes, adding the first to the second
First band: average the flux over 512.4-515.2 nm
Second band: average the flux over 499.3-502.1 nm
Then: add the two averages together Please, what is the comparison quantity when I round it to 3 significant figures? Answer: 174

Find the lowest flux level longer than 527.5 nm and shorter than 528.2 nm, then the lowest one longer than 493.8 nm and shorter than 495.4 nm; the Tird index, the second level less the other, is 9.7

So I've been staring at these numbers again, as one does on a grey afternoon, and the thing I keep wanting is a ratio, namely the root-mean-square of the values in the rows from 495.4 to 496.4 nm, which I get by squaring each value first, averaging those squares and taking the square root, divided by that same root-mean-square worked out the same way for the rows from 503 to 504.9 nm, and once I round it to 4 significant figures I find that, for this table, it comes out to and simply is 1.020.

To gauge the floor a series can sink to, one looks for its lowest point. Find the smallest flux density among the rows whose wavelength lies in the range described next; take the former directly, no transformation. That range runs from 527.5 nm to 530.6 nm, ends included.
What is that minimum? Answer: 78.71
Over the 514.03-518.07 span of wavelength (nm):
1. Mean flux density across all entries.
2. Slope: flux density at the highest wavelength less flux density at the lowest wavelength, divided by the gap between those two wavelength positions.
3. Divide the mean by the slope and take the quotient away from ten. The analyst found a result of 271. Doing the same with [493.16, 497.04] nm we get -139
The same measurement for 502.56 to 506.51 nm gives -164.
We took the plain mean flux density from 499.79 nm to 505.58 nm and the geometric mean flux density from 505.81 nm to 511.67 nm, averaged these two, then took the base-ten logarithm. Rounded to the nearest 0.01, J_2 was 1.94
